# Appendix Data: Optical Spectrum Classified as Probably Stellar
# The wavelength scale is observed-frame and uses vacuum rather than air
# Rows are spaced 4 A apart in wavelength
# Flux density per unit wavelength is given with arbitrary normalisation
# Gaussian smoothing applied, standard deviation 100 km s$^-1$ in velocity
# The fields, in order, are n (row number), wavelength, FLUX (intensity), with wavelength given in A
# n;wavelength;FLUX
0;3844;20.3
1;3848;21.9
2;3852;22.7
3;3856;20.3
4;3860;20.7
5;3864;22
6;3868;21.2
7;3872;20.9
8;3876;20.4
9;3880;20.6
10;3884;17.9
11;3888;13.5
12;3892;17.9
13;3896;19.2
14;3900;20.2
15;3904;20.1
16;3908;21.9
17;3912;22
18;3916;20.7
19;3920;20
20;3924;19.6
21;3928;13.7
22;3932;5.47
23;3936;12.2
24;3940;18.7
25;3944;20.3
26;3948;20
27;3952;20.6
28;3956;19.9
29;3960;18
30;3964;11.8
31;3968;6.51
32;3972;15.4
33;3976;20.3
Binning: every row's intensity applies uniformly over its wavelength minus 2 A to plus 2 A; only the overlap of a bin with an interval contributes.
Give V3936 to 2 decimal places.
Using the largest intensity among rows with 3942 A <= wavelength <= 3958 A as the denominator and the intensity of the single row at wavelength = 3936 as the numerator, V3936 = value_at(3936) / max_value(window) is 0.59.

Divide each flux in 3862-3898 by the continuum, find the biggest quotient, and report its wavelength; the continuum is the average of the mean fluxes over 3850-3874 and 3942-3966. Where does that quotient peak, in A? 3864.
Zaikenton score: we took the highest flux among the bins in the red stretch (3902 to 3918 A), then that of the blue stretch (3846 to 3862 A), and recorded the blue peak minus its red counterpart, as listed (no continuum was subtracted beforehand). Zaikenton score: 0.7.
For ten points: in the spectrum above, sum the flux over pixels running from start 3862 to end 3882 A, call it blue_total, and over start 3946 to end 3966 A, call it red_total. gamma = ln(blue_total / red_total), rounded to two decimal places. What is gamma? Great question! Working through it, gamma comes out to 0.15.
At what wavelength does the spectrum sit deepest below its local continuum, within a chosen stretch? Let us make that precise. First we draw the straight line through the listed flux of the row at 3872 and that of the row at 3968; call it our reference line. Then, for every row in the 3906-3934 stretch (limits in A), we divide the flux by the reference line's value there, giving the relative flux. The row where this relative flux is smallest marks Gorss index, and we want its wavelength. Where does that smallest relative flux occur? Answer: 3932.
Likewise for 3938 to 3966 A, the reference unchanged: 3964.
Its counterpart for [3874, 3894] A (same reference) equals 3888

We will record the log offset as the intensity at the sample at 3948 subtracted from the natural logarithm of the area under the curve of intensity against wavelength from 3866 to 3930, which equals -13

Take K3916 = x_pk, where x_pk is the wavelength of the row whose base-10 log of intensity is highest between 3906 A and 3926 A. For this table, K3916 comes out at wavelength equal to 3912 A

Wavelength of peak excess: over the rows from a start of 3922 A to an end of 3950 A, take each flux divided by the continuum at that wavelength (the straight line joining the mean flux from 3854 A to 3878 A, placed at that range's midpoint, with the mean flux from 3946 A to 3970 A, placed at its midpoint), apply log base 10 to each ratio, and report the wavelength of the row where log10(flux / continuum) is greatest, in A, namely 3944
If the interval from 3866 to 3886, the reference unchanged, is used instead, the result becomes 3880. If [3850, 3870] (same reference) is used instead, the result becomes 3852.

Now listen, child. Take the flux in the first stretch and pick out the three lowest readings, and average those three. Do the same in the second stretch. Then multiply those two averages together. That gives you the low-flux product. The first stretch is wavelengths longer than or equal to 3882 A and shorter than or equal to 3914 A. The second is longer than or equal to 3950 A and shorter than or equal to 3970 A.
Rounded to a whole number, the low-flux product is 199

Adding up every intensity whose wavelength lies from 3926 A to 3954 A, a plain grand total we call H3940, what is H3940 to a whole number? 111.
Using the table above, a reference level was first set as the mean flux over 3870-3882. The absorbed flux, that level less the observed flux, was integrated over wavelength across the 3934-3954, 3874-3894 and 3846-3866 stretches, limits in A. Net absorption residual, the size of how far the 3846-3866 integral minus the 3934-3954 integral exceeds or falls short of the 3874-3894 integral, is 115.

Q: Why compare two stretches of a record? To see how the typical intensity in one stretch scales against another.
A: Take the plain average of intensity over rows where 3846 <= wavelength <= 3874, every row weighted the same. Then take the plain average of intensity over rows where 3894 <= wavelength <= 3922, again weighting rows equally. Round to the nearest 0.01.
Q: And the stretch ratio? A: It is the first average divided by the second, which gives 1.04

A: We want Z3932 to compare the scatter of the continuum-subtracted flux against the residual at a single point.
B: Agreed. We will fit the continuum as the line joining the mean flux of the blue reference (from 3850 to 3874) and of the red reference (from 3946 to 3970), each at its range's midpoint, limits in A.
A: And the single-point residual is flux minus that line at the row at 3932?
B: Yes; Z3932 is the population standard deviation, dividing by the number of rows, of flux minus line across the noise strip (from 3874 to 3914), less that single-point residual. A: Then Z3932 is 15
